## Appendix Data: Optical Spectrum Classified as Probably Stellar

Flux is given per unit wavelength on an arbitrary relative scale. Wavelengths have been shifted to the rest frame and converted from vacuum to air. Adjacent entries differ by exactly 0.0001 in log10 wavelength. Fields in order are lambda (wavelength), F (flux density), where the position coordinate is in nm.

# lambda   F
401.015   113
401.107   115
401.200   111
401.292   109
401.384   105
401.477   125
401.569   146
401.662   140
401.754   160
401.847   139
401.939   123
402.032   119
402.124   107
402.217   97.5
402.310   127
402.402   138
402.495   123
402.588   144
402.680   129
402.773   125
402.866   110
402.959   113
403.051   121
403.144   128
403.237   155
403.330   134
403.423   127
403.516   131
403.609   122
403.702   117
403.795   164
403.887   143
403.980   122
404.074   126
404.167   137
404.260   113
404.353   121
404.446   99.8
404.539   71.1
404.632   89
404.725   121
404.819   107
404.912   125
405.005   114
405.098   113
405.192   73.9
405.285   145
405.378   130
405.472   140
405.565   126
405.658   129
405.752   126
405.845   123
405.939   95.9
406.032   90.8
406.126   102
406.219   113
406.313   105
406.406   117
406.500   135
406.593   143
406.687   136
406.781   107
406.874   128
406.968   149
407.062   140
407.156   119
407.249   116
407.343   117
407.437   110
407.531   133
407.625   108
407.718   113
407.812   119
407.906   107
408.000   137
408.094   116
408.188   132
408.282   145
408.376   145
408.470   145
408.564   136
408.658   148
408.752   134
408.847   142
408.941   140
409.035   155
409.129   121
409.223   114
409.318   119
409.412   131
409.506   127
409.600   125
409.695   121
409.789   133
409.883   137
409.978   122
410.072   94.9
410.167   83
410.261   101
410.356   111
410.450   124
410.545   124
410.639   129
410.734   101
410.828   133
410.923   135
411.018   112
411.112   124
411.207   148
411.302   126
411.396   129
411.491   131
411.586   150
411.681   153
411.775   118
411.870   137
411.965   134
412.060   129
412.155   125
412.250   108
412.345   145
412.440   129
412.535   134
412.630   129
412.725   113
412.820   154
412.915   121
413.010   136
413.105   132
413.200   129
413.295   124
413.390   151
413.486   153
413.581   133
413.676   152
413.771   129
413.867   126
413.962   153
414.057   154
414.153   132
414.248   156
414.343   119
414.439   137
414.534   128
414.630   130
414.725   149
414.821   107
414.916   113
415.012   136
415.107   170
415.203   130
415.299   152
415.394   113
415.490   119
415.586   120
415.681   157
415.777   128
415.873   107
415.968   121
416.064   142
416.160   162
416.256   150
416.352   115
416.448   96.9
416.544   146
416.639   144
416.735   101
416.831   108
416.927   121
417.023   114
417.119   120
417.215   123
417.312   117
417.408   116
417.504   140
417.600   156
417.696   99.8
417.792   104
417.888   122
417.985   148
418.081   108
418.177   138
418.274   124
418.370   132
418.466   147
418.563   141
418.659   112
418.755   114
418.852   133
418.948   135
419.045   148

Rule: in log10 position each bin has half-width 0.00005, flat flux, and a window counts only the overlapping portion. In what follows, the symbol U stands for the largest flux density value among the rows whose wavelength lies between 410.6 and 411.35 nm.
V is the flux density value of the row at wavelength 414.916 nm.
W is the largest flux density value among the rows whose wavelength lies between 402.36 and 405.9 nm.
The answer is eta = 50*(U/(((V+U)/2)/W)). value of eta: 9300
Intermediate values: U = 148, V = 113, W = 164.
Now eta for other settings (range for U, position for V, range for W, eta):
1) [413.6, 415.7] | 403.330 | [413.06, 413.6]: 8556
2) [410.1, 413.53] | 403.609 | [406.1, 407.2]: 8314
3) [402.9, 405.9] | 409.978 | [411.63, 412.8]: 8773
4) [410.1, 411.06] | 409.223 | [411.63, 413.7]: 8349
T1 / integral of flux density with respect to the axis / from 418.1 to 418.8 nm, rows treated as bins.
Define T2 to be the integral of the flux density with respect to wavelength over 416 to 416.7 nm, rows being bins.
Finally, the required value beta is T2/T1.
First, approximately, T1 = 90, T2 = 95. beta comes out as 1.05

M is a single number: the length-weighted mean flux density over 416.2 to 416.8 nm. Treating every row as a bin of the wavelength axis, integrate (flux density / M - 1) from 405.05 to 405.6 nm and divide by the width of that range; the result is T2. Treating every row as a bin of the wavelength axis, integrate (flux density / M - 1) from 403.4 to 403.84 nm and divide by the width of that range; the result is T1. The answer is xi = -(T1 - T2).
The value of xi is -0.089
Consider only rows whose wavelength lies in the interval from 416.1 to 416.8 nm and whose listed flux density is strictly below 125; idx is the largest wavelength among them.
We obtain 416.735 nm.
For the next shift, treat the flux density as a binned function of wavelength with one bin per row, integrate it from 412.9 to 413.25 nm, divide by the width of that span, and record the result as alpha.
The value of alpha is 130.4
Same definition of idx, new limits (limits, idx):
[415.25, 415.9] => 415.873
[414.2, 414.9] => 414.821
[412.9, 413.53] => 413.295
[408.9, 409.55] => 409.318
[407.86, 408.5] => 408.094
